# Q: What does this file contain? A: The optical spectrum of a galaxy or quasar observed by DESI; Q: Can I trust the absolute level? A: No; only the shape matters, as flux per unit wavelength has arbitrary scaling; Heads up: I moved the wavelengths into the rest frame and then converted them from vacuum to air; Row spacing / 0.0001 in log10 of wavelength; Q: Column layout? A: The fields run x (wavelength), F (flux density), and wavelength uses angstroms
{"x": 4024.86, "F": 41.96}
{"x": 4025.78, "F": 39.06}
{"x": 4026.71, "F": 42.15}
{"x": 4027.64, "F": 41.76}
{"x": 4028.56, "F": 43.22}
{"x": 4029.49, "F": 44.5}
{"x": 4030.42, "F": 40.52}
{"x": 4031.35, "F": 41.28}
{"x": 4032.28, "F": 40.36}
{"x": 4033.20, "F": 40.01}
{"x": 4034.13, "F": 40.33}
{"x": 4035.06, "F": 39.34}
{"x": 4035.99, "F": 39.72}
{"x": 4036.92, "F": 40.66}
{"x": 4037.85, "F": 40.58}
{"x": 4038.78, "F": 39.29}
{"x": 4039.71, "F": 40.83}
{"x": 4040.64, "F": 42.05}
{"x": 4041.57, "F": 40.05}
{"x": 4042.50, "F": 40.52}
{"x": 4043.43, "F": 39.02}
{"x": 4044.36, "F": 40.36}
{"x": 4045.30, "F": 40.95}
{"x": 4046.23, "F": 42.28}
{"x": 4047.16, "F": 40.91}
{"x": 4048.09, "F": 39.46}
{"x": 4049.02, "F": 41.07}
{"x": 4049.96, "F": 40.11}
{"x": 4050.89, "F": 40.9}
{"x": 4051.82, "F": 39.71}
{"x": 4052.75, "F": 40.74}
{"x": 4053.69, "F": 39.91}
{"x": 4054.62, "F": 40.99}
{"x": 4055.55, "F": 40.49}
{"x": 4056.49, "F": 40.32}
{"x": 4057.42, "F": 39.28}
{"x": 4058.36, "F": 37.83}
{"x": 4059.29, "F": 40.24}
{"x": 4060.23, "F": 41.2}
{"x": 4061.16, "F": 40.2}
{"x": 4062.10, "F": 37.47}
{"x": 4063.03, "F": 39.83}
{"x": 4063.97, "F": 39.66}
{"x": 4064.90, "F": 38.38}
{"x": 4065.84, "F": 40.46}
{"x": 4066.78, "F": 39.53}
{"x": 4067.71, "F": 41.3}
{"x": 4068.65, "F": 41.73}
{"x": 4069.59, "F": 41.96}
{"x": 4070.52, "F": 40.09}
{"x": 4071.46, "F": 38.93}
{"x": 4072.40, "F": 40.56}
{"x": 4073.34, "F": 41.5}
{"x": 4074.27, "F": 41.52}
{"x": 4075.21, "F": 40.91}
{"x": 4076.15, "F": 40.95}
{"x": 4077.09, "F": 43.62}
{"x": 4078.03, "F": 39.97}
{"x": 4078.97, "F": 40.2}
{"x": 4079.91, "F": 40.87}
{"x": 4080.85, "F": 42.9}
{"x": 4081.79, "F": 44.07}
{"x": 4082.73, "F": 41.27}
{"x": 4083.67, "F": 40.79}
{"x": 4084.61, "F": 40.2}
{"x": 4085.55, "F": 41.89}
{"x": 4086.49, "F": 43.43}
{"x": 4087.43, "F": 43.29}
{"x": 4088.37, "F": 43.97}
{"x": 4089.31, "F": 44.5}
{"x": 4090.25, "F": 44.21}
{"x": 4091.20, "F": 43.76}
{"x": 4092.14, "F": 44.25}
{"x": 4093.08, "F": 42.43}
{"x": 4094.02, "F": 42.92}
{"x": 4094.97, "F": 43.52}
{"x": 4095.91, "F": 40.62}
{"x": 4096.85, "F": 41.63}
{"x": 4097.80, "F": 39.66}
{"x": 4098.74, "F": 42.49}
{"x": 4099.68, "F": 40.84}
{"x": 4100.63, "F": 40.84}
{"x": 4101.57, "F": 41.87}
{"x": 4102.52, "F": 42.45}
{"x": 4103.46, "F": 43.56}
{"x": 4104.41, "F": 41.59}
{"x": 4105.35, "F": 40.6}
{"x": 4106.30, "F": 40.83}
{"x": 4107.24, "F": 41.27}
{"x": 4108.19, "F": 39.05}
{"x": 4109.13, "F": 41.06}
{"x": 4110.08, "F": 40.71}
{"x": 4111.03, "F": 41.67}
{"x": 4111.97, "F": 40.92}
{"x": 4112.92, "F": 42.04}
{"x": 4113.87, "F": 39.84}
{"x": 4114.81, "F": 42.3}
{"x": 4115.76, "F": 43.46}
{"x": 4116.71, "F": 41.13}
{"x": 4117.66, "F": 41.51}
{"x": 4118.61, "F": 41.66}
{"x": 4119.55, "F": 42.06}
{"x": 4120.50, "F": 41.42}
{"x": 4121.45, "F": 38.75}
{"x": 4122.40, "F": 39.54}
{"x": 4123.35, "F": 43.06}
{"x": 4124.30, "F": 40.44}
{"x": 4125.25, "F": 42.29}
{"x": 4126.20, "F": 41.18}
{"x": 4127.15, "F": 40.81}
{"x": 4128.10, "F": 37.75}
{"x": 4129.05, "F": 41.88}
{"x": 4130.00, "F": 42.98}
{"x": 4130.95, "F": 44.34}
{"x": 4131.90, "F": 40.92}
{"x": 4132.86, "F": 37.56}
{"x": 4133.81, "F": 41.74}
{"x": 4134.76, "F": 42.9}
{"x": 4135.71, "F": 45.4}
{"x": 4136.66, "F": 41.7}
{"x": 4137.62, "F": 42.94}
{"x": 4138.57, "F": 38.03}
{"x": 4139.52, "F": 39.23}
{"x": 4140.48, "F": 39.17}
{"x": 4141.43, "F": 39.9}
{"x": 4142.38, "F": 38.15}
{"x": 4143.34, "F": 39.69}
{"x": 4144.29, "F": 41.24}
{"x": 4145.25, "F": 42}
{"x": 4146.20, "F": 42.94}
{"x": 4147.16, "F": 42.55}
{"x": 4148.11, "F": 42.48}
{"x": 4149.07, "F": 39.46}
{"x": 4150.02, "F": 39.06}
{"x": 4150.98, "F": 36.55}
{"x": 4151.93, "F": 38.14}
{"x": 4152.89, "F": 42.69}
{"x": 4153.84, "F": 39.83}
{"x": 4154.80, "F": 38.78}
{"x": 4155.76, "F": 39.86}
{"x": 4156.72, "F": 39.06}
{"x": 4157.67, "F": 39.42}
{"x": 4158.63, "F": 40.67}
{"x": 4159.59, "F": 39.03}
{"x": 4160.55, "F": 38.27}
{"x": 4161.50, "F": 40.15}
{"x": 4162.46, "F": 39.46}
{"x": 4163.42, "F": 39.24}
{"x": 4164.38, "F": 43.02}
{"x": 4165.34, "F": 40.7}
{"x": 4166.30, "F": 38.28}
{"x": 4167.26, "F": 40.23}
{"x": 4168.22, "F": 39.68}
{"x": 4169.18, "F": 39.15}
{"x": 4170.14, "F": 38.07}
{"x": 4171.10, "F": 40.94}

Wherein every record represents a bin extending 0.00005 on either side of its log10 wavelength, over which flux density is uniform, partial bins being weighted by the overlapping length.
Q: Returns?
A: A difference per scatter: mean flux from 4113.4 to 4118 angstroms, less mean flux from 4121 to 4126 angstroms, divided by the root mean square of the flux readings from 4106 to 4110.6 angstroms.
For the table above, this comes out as 0.02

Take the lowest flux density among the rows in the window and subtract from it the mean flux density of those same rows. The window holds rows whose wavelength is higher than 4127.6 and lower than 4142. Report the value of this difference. -3.5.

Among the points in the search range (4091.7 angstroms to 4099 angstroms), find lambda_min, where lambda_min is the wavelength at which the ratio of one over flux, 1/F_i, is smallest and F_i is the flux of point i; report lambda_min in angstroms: 4092.14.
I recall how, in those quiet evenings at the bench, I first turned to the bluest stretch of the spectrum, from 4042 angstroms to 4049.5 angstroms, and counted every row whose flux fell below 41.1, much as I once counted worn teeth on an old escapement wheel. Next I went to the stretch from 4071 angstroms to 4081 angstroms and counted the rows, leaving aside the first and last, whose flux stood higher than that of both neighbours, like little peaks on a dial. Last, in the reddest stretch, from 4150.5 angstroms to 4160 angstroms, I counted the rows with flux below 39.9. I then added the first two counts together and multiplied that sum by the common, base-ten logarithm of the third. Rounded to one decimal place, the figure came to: 8.1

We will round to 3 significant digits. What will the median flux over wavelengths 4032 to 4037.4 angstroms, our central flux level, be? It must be 40.2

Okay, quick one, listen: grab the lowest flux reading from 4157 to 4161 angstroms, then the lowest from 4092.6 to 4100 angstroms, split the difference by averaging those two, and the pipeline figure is 39.0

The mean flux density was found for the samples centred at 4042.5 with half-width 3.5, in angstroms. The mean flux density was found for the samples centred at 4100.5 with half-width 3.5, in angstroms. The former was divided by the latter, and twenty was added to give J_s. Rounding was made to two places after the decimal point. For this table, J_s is 20.97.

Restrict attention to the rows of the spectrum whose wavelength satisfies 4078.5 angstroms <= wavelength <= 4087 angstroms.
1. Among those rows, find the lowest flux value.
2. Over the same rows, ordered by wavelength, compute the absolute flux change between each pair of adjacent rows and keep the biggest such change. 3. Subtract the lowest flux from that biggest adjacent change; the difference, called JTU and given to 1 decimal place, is -37.4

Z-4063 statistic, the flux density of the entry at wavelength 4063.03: 39.83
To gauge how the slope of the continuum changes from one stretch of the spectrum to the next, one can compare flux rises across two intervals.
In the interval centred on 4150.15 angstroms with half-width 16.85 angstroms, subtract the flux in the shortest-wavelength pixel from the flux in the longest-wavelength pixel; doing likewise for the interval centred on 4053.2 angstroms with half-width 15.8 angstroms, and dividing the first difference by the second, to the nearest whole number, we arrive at -3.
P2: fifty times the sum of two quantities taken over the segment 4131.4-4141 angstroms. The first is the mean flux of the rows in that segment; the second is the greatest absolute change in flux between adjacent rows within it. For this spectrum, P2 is 2293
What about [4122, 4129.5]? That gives 2250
